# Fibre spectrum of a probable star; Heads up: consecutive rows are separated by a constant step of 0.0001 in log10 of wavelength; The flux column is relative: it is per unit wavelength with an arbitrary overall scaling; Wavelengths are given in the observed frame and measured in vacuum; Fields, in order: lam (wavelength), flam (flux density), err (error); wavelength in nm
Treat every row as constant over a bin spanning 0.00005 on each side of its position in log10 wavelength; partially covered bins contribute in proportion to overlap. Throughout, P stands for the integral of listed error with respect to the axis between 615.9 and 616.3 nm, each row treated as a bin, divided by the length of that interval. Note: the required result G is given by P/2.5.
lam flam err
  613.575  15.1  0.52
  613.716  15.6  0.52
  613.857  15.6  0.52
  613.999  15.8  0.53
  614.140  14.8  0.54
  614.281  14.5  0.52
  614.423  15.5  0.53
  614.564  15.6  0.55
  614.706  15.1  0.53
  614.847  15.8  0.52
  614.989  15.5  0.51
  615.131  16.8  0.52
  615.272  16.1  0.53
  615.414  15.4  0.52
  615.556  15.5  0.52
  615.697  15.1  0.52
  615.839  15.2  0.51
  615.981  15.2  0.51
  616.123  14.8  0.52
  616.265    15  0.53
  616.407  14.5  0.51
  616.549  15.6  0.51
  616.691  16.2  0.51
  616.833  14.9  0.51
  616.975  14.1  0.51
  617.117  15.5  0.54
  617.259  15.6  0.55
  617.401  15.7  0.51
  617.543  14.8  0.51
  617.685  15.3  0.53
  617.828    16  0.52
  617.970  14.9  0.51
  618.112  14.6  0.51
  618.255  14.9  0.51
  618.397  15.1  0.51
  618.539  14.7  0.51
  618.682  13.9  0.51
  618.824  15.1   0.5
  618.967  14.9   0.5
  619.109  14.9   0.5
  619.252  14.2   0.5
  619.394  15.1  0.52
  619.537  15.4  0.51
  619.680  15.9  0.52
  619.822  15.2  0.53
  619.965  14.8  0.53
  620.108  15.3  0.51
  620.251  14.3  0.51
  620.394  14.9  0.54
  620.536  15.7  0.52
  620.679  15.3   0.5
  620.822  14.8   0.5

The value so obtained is 0.207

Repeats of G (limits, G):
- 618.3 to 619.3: 0.202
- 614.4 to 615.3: 0.211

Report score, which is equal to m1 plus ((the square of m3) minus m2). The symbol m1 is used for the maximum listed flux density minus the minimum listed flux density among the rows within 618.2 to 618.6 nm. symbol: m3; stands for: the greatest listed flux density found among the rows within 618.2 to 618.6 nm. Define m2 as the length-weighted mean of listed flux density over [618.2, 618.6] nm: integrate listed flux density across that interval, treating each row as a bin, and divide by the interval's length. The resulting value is 213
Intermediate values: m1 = 0.40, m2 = 14.9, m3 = 15.1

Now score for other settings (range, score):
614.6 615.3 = 268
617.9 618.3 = 208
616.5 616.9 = 248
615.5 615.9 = 225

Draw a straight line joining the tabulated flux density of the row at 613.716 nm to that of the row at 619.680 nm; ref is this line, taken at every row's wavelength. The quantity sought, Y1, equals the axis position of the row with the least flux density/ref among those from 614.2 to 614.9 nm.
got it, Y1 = 614.281 nm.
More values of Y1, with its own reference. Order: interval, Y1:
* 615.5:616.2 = 616.123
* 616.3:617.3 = 616.975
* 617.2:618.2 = 618.112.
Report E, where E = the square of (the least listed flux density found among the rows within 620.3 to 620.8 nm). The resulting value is 222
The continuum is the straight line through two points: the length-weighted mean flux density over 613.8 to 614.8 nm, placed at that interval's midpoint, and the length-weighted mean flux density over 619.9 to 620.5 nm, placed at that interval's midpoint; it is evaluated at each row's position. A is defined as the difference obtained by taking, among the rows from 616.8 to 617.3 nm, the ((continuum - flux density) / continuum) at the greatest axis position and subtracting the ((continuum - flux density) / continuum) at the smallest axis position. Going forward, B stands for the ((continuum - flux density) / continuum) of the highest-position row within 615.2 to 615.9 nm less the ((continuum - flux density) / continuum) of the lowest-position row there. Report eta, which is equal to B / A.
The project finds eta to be -1.2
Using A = -0.05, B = 0.06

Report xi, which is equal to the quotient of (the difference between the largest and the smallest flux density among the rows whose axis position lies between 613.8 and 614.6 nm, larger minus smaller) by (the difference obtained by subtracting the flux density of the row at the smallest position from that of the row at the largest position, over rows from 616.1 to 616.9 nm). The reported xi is 13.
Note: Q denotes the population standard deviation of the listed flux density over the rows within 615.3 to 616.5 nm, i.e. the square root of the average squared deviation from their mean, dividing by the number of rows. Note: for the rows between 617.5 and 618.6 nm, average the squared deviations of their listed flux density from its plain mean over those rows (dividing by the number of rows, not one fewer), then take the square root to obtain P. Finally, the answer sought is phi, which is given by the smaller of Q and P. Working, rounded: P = 0.418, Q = 0.30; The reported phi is 0.30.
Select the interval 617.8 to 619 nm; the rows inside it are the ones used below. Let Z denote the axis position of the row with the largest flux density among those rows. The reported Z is 617.828 nm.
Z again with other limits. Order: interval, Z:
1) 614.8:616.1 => 615.131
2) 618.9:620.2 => 619.680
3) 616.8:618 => 617.828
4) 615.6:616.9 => 616.691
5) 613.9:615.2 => 615.131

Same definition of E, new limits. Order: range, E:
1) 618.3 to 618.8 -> 193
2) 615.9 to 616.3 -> 219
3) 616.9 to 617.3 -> 199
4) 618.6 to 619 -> 193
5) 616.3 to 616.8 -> 210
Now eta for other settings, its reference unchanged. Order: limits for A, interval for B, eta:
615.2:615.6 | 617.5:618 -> -0.2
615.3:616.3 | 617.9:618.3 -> -0.1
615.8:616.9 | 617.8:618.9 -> 3.6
